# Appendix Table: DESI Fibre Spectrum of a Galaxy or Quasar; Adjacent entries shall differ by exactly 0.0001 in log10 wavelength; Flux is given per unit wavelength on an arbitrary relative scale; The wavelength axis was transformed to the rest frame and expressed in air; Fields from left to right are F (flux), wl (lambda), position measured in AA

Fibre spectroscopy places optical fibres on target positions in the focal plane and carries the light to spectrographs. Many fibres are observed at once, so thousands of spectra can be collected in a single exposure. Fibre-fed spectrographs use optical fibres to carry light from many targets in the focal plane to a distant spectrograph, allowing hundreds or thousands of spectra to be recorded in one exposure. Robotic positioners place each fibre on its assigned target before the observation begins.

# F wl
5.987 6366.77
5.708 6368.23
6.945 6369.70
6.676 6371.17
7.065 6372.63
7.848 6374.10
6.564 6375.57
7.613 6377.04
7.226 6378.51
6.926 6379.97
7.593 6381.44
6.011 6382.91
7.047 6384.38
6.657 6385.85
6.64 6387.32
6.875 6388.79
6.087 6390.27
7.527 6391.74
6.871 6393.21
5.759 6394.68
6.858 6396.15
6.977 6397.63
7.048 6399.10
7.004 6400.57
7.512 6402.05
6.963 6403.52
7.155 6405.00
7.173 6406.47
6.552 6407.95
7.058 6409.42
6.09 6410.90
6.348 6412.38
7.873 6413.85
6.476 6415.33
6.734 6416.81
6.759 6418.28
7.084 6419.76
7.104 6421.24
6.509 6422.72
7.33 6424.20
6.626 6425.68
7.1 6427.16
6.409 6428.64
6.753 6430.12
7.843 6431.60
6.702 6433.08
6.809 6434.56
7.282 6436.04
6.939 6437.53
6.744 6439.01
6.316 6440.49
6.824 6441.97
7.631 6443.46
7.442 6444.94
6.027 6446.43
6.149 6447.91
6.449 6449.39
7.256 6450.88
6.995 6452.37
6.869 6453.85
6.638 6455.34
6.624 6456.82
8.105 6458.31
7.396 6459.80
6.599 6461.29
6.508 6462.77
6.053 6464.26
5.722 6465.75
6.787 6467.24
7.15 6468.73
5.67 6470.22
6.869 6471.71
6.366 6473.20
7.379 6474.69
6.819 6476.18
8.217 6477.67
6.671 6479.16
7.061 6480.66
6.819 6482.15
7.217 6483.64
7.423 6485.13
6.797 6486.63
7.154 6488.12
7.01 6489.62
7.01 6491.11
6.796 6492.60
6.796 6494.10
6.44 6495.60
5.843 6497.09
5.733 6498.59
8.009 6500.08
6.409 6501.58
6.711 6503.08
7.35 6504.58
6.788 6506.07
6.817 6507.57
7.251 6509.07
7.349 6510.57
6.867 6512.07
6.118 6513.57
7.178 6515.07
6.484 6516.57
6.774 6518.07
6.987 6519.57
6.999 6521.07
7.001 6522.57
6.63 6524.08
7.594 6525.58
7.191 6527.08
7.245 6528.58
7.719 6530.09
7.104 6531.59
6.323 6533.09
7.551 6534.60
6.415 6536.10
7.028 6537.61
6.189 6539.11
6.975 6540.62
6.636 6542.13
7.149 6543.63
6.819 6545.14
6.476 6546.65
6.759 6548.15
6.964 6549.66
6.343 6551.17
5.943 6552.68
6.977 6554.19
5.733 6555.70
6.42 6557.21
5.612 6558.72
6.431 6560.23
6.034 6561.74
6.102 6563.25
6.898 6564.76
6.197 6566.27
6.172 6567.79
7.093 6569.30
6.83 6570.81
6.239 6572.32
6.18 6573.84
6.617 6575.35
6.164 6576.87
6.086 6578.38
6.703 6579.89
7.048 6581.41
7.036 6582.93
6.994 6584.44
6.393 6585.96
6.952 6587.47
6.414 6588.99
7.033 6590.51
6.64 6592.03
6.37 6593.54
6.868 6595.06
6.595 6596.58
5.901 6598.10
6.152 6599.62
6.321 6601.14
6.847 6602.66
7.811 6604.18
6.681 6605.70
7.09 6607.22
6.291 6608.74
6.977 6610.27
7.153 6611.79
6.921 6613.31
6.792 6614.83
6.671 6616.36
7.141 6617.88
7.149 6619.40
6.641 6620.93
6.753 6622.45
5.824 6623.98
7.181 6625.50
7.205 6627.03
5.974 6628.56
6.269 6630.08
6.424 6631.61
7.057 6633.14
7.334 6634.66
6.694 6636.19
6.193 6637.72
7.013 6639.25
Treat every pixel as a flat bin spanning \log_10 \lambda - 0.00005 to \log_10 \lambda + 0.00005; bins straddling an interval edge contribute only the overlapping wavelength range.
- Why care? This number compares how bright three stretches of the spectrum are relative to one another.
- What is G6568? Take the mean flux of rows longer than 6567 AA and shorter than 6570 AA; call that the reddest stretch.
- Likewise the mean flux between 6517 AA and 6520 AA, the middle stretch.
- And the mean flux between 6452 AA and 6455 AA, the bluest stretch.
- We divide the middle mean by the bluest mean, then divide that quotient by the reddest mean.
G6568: 0.150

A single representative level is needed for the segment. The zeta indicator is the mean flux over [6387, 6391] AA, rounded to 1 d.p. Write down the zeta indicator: 6.5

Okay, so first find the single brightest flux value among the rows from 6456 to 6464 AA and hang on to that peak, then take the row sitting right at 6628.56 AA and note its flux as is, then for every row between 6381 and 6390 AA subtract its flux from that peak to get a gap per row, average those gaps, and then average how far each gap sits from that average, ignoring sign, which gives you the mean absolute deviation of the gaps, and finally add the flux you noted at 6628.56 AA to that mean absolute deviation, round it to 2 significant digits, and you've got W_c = 6.3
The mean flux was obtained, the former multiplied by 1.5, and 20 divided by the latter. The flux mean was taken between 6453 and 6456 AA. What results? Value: 1.97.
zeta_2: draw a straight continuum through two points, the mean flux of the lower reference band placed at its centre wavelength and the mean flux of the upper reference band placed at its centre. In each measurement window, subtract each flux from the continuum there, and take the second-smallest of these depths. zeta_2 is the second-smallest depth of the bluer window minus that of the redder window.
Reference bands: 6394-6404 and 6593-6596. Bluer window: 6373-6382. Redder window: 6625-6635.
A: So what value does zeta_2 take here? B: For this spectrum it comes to -0.1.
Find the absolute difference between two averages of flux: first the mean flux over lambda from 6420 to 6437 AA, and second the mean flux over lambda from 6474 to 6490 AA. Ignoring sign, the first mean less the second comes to 0.19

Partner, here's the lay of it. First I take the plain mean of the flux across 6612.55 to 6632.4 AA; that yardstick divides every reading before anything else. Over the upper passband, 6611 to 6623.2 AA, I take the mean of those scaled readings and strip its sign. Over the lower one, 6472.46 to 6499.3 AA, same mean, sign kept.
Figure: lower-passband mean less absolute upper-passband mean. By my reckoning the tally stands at -0.01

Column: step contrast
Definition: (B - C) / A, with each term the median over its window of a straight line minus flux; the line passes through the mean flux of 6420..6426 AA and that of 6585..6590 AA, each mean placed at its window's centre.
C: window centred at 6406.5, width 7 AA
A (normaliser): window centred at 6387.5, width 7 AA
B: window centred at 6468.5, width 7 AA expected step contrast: 0.5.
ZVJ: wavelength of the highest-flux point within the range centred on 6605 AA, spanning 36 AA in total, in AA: 6604.18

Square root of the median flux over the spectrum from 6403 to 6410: 2.657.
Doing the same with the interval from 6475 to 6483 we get 2.611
